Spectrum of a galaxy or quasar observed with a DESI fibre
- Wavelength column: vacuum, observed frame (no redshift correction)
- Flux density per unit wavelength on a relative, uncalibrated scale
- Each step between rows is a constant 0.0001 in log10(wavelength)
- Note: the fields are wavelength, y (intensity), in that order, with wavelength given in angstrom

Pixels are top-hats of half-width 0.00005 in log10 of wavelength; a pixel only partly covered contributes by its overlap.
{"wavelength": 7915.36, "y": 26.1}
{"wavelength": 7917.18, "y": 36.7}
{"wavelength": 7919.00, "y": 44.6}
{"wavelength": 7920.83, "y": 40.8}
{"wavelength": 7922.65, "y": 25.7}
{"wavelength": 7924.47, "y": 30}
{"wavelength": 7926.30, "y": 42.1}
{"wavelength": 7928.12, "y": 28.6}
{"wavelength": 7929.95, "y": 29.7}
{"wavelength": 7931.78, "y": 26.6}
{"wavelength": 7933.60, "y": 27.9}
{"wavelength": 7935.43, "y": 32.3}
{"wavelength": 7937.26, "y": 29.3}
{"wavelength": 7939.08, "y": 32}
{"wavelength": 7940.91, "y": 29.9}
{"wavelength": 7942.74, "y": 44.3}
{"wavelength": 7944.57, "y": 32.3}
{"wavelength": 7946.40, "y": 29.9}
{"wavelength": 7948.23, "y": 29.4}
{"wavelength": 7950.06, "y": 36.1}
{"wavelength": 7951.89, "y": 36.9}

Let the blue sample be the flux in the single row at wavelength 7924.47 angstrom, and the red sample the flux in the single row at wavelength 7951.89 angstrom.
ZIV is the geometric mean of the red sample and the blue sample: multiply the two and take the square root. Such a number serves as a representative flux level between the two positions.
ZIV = 33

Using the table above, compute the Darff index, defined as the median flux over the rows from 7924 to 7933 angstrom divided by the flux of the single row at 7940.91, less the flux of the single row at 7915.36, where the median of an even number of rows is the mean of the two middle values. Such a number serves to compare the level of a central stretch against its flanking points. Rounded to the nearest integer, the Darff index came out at -25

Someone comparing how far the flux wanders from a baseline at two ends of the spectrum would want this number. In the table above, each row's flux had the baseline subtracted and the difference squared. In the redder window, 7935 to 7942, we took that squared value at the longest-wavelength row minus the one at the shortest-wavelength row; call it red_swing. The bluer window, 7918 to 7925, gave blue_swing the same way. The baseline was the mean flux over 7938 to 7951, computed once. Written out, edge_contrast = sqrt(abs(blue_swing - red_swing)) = 11.2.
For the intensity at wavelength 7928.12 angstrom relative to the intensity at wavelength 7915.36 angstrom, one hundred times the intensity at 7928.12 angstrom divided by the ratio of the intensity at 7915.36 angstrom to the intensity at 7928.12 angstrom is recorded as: 3134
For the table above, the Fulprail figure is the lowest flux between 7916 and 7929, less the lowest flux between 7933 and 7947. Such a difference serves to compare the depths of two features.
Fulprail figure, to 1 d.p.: -2.2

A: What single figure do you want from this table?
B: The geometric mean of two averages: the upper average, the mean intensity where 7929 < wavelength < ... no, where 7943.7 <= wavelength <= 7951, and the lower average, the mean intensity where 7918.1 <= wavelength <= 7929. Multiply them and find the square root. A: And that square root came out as 33.6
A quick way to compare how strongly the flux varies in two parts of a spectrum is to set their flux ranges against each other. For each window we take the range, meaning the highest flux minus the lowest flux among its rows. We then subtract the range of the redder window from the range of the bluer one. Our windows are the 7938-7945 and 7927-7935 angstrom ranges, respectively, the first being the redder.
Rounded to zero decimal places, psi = -11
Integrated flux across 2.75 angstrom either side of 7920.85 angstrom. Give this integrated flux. 203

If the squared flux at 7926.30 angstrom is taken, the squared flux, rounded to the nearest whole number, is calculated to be 1772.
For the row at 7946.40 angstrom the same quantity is 894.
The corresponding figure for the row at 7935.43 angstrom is 1043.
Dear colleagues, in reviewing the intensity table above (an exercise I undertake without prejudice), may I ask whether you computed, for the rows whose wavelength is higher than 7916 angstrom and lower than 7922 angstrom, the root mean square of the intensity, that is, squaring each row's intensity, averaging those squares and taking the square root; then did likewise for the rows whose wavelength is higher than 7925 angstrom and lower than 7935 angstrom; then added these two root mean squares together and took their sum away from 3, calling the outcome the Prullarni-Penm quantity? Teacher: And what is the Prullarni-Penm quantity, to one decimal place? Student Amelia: -69.3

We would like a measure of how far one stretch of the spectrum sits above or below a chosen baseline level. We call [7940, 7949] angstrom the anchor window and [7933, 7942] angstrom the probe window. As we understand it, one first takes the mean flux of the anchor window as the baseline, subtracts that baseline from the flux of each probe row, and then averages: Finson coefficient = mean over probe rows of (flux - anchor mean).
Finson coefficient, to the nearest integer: -3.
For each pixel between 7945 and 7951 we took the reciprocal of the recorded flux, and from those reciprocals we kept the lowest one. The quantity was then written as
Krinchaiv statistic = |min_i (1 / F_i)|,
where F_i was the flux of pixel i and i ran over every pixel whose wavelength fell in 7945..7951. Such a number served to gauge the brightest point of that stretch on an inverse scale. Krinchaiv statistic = 0.0277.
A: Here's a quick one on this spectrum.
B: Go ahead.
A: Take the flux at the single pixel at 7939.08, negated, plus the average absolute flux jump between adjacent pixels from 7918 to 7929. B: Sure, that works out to -22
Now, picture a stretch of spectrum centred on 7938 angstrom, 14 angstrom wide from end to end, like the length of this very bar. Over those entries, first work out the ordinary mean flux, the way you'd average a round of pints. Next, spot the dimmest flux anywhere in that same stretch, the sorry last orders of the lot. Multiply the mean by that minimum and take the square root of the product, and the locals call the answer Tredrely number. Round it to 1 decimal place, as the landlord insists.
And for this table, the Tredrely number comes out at 29.1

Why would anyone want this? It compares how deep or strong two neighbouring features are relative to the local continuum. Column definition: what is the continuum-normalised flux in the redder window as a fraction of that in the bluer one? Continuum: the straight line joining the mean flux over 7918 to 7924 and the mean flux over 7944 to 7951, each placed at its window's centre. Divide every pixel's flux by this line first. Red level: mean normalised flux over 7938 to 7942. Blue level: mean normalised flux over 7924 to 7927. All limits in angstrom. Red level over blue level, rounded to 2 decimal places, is 0.93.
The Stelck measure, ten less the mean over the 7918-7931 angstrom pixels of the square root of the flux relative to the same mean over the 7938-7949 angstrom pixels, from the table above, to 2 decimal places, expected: 8.98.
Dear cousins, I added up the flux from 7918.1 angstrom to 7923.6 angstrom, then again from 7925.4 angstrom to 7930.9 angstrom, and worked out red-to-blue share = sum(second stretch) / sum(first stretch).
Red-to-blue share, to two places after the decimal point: 0.90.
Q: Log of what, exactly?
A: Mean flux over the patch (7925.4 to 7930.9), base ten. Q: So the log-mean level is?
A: 1.52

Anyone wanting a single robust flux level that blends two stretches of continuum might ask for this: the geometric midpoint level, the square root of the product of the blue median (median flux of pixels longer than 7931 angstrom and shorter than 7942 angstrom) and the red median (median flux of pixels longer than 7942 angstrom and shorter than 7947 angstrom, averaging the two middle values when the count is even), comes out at 30.9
